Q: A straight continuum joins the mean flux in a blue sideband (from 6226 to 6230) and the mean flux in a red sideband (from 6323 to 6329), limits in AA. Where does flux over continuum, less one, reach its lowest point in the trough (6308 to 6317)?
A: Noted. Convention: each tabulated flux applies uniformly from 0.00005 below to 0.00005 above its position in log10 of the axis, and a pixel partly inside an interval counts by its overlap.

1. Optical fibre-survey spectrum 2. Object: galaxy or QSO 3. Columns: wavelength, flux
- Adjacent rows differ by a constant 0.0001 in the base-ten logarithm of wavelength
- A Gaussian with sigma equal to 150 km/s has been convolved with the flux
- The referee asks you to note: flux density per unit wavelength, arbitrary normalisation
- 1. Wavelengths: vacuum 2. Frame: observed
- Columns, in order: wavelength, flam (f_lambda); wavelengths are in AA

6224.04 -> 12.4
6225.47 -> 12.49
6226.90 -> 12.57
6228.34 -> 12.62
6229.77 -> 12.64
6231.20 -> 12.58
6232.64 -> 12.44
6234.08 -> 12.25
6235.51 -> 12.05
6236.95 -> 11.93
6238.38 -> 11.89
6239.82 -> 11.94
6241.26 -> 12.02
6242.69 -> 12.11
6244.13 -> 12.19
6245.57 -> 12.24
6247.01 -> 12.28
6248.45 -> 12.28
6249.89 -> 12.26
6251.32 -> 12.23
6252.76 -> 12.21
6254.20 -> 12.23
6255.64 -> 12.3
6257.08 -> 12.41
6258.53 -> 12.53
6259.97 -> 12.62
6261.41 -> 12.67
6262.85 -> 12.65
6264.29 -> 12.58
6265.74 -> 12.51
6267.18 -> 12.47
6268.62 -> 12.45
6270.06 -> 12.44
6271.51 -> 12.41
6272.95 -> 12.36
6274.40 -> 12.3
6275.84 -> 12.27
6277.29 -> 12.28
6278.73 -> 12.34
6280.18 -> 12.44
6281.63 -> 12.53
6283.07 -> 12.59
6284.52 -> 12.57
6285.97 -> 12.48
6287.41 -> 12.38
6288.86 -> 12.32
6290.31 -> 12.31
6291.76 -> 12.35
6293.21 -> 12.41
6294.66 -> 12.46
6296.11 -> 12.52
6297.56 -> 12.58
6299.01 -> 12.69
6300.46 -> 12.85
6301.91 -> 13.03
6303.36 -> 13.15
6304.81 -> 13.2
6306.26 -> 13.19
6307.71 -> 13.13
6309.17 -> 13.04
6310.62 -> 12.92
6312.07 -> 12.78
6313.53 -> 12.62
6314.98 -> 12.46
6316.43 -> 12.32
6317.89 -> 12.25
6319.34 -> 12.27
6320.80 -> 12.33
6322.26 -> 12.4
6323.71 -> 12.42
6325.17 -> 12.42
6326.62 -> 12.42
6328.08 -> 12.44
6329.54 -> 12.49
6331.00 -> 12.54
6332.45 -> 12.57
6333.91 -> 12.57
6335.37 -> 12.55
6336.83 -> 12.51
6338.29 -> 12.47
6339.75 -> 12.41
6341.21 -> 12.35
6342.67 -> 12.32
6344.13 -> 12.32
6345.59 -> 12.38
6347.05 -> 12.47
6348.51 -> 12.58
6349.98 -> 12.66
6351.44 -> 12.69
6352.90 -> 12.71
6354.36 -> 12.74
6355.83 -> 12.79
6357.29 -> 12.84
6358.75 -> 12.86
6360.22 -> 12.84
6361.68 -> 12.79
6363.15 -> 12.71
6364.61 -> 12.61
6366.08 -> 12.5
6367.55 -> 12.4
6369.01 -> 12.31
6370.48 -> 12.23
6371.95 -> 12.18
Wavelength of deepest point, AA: 6316.43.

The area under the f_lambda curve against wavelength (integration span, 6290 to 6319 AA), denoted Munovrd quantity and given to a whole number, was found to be 369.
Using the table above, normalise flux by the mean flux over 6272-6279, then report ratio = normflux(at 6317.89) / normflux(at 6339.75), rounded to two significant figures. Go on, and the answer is 0.99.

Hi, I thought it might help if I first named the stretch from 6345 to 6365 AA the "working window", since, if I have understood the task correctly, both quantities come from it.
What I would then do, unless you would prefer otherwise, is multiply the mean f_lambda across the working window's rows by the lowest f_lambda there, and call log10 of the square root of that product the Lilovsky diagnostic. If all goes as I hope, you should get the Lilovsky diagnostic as 1.10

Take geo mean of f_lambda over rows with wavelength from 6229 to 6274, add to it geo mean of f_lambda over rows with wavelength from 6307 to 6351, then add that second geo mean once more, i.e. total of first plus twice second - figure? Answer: 37.3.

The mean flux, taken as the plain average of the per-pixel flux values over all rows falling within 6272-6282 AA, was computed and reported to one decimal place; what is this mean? 12.4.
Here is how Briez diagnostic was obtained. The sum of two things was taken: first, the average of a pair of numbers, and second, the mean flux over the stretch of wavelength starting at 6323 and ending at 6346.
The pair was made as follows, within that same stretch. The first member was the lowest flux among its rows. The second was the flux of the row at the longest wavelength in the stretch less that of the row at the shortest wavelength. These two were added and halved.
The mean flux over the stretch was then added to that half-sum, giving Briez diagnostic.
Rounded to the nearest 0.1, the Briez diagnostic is 18.6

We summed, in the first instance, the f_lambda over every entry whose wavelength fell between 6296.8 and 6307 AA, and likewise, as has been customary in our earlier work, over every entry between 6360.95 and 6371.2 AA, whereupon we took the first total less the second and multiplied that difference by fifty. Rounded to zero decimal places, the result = 157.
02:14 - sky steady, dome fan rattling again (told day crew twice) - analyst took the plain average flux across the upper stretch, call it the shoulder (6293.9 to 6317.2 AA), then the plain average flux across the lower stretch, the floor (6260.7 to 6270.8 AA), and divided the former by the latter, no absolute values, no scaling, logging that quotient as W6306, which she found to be 1.022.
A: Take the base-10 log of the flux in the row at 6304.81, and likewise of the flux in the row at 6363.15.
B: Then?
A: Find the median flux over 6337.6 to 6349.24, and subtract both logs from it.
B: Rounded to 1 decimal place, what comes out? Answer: 10.2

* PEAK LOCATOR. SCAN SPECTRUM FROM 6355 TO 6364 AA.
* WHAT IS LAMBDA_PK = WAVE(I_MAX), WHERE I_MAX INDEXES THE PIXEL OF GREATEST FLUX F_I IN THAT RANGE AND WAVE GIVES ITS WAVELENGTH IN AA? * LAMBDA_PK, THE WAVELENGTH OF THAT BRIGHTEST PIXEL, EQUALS 6358.75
